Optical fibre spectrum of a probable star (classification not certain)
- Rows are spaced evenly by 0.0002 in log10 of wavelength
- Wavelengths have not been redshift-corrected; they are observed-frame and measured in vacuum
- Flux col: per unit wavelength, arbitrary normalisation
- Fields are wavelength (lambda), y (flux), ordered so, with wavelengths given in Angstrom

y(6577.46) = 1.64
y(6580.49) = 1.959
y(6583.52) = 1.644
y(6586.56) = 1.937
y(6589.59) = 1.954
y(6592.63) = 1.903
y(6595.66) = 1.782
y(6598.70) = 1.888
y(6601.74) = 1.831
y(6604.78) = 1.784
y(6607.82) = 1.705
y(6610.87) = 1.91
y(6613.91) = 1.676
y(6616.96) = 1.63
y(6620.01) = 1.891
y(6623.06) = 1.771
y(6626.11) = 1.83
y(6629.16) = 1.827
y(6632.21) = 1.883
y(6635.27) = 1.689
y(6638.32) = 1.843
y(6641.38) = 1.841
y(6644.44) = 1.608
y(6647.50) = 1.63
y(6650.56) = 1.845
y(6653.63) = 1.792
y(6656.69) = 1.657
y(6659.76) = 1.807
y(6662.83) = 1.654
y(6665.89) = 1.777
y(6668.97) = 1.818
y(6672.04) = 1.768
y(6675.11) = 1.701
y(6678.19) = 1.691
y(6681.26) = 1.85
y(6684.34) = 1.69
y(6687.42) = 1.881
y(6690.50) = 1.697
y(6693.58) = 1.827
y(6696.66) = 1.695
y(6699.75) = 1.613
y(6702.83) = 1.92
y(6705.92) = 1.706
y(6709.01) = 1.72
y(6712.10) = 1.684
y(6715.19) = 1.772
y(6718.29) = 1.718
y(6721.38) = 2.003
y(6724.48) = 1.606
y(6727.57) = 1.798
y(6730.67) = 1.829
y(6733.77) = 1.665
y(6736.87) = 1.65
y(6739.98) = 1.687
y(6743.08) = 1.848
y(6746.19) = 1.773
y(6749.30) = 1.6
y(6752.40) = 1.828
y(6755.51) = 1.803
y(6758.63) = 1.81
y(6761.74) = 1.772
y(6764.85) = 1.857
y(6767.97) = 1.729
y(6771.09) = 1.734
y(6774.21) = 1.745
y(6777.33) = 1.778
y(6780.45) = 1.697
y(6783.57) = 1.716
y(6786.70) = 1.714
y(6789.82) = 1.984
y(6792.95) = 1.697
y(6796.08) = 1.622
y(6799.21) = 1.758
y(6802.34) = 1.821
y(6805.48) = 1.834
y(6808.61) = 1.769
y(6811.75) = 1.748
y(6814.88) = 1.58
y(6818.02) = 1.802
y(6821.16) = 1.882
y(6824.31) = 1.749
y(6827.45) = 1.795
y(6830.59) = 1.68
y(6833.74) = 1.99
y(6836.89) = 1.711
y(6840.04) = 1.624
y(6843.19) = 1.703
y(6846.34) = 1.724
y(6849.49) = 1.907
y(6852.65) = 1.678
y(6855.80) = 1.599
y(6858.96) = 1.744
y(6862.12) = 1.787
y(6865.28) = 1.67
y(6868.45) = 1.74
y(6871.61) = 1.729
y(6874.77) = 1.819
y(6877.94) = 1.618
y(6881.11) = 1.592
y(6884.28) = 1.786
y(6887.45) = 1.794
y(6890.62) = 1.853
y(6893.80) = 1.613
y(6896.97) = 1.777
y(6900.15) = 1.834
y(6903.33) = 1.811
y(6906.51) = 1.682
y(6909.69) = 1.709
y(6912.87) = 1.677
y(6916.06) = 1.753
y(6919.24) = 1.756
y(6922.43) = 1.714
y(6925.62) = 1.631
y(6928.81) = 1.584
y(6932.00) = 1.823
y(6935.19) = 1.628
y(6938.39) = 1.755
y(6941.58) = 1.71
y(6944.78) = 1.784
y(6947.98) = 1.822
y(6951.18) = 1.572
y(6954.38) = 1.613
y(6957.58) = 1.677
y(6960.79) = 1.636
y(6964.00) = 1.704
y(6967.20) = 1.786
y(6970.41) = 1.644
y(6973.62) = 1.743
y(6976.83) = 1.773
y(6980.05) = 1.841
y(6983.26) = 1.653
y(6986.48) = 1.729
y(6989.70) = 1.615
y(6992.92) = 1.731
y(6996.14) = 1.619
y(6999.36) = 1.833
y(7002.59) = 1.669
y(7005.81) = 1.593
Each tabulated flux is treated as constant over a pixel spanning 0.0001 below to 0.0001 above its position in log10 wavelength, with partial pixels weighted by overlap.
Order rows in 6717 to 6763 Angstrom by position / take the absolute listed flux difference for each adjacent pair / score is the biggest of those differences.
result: 0.397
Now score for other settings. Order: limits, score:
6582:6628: 0.293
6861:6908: 0.240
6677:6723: 0.307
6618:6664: 0.233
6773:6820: 0.287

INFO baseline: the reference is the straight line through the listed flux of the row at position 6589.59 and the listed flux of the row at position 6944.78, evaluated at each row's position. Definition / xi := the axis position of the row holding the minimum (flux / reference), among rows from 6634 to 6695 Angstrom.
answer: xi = 6644.44 Angstrom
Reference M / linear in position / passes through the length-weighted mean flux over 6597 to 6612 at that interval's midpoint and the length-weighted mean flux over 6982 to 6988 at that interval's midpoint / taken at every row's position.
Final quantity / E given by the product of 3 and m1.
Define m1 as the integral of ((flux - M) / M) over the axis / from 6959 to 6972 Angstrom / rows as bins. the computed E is -0.14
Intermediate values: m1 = -0.045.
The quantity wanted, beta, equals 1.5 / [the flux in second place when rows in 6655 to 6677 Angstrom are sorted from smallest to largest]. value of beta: 0.905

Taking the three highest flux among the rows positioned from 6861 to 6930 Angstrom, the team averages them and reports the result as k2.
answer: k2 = 1.84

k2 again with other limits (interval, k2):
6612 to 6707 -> 1.90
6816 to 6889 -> 1.93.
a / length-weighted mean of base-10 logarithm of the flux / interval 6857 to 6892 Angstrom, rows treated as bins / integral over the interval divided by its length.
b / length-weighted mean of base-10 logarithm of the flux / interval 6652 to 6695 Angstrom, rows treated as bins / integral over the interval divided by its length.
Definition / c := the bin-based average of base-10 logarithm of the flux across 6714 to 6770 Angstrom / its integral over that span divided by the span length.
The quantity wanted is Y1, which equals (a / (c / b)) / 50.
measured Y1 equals 0.0048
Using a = 0.239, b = 0.245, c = 0.246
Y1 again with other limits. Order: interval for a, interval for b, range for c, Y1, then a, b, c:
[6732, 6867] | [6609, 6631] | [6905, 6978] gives 0.0053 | 0.243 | 0.252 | 0.231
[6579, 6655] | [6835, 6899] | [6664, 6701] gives 0.0050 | 0.255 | 0.236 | 0.243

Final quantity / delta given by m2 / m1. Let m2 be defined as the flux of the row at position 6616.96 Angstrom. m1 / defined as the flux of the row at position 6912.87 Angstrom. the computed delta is 0.97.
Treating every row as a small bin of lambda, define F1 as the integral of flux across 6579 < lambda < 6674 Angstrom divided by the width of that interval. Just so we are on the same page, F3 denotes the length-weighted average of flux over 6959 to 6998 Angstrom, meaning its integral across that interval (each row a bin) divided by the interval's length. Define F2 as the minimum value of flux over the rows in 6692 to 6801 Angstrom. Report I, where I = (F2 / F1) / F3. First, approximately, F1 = 1.79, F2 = 1.6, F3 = 1.71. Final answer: 0.523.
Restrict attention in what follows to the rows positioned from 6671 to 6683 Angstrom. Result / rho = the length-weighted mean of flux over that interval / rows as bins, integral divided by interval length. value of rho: 1.75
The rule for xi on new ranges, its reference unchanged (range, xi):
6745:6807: 6749.30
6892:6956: 6951.18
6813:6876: 6814.88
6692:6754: 6699.75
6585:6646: 6644.44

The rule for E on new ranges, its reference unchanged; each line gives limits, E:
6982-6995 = -0.23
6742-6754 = -0.26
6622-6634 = 0.29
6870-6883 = -0.82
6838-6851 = -0.03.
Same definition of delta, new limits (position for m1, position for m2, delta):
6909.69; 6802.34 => 1.07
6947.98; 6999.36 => 1.01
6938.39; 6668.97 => 1.04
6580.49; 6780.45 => 0.87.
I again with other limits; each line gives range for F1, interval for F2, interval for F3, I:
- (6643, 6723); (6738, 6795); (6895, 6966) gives 0.534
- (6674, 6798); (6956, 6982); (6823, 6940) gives 0.539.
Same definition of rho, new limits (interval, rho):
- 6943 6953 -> 1.72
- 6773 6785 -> 1.73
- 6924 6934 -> 1.68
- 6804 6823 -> 1.77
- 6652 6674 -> 1.75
